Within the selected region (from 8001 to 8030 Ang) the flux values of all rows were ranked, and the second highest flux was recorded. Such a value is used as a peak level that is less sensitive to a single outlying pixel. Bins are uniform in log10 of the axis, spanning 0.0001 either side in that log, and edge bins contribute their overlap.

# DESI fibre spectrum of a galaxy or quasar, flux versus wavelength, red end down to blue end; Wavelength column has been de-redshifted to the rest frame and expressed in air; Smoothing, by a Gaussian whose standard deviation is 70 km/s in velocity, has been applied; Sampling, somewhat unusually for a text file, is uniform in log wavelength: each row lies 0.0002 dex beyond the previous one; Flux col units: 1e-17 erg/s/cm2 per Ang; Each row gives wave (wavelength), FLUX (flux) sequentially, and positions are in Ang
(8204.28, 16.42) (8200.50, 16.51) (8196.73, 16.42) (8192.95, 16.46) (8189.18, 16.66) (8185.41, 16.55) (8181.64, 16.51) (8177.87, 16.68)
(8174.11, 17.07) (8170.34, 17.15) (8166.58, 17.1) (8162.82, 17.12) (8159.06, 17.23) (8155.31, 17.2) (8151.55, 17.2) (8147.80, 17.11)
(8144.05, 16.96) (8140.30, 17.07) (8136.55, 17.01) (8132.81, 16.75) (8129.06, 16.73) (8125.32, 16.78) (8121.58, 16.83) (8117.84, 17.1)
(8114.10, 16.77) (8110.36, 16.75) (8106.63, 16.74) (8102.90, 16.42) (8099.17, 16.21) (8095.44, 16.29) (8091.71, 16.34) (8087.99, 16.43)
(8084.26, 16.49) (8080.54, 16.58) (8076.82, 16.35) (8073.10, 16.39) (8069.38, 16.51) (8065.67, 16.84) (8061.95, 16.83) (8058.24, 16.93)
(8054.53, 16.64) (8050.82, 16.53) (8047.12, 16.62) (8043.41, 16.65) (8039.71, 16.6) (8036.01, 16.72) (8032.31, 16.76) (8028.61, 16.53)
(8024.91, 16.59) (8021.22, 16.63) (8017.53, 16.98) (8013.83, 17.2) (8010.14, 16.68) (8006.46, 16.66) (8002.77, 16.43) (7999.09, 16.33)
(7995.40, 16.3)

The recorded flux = 16.98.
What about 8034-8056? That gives 16.65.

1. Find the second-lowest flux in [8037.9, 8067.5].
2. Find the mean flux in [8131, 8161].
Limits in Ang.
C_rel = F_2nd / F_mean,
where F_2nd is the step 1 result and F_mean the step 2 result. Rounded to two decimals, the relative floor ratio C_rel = 0.97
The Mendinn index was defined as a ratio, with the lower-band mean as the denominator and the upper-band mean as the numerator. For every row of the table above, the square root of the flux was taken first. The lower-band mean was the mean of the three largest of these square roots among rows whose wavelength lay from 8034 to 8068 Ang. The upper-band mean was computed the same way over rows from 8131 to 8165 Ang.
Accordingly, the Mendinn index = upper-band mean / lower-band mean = 1.01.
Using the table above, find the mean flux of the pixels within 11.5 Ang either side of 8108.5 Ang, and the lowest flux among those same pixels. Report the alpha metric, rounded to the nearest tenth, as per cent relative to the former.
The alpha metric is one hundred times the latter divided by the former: 97.3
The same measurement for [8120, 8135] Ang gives 99.7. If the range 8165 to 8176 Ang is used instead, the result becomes 99.8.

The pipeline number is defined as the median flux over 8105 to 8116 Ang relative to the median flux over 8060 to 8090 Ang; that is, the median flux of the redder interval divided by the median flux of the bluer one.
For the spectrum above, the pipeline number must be 1.015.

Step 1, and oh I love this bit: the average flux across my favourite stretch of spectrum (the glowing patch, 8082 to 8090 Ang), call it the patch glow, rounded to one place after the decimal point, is 16.5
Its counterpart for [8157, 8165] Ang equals 17.2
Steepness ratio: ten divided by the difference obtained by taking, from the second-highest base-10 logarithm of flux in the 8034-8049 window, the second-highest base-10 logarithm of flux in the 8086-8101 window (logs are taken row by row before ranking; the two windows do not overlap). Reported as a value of 1225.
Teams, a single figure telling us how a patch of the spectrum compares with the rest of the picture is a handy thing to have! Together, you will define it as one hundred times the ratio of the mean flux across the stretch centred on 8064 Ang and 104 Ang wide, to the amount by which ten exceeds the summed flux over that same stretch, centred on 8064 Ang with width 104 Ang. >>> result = -3.6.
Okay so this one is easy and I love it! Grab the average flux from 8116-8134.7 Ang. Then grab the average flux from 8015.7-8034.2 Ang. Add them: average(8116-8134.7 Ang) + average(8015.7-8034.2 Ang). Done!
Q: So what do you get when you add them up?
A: 33.5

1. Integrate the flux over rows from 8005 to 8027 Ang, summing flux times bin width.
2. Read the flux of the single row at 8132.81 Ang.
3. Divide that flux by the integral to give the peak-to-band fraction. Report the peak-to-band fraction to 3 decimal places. 0.045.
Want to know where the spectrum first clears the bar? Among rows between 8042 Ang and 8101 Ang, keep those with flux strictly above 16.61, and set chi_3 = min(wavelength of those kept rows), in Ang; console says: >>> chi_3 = 8043.41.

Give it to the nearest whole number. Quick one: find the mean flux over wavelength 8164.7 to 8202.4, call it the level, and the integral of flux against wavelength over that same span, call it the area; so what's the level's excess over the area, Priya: -613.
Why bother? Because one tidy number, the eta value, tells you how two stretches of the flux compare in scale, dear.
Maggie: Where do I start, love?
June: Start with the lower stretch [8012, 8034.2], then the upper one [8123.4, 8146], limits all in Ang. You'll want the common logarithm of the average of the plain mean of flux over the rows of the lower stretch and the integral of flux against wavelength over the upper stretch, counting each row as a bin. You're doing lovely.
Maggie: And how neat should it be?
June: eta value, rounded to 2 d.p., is 2.30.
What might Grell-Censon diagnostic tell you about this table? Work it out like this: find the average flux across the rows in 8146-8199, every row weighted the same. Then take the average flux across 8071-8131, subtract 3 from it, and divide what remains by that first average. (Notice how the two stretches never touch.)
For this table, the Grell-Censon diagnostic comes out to 0.804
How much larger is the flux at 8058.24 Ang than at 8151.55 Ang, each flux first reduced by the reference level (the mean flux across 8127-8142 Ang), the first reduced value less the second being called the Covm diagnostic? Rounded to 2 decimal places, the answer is -0.27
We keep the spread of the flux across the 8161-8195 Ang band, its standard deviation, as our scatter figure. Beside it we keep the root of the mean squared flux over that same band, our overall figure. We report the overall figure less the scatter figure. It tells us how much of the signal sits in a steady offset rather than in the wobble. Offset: 16.5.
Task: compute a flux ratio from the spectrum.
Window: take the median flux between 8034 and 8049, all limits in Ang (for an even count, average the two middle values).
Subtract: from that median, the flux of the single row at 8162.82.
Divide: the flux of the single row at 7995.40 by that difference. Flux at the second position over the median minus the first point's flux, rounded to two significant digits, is -34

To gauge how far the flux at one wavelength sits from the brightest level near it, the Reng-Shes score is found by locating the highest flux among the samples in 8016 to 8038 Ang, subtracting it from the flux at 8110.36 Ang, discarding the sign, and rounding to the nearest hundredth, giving 0.23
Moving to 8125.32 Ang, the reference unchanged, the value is 0.20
